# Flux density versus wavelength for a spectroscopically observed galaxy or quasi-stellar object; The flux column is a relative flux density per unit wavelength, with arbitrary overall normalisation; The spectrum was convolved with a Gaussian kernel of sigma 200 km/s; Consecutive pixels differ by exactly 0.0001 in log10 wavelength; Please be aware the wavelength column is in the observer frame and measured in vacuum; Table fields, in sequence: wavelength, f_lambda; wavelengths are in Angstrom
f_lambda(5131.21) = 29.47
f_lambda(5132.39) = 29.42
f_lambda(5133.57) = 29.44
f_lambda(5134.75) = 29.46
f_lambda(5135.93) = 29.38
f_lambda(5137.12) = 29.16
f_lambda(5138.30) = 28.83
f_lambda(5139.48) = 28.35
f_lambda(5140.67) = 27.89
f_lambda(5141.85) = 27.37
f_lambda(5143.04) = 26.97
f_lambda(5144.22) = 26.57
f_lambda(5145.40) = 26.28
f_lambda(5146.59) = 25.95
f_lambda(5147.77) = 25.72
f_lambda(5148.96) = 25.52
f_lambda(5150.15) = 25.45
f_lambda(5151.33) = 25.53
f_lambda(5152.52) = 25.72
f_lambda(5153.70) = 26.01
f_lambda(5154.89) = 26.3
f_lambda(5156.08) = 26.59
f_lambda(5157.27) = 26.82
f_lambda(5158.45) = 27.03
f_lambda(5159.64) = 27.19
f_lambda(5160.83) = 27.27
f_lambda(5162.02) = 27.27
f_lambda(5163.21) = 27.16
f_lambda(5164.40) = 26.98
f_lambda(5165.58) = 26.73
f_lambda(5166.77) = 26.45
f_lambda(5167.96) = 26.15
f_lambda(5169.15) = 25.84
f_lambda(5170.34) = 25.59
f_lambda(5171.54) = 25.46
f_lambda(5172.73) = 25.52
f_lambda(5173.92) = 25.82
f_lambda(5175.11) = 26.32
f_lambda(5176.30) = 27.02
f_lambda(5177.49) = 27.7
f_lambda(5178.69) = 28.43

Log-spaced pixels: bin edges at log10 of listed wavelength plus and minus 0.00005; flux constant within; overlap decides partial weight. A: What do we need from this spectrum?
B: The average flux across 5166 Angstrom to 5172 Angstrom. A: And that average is 25.9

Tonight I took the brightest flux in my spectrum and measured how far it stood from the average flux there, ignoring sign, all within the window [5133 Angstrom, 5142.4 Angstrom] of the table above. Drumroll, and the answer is 0.7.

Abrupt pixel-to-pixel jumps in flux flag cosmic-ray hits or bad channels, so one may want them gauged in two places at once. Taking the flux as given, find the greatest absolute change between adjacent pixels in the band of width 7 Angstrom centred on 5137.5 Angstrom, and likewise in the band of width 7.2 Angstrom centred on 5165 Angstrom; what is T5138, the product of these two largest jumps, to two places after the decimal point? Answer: 0.14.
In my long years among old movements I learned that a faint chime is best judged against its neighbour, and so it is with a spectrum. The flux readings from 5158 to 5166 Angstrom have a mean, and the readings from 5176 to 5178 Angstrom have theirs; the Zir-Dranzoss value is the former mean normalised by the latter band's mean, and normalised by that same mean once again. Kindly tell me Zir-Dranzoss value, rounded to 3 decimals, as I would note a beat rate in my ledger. 0.036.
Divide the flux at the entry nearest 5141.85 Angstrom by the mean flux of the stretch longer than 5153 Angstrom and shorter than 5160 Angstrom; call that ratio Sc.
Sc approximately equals 1.03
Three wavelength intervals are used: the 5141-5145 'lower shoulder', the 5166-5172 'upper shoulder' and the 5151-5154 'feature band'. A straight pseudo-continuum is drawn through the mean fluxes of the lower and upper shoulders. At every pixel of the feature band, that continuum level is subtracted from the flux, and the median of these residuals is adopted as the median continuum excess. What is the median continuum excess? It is -0.9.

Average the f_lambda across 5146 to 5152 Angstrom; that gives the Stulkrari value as 25.6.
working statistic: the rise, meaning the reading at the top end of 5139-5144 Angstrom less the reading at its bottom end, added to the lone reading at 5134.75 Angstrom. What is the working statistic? 28.1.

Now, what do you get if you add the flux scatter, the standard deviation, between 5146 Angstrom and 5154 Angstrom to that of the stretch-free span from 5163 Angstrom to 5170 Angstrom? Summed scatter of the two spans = 0.7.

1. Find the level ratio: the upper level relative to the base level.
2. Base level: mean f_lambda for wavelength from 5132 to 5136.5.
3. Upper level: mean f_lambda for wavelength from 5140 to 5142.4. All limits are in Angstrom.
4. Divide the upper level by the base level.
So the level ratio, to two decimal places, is 0.94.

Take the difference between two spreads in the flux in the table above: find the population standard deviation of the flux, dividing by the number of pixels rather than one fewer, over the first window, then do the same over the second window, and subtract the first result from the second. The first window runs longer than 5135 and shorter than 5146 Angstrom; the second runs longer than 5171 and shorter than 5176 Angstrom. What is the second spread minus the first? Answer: -0.73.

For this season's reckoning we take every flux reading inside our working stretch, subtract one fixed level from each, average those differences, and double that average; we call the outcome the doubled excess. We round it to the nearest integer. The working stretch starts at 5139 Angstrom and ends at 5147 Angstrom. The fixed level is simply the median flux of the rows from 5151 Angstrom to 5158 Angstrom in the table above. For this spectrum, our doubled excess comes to 2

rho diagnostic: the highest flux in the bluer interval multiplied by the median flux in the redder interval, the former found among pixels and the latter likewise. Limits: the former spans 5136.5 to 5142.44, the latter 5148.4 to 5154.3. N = 744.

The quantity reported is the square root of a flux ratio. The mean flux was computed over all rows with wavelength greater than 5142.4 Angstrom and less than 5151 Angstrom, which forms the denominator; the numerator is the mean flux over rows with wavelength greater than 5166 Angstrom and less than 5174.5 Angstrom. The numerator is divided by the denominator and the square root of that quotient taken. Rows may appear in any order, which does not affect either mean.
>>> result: 1.00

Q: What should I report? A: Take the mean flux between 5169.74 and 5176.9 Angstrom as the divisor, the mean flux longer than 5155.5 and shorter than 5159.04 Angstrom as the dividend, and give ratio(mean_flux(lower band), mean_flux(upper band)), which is 1.03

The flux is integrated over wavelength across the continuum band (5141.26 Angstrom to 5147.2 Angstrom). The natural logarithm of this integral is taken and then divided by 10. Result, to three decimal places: 0.506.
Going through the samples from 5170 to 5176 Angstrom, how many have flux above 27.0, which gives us 0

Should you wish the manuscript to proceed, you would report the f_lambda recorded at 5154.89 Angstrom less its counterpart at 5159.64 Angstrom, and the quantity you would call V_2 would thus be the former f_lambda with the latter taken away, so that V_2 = -1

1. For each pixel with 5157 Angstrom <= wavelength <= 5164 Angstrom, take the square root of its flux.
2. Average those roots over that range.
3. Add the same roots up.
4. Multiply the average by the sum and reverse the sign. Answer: -163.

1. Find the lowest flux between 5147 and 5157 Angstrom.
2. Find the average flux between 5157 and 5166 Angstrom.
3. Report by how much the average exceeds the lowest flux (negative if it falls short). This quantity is 1.6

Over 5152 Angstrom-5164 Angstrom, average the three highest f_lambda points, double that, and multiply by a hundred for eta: 5449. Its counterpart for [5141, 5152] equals 5394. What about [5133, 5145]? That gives 5885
